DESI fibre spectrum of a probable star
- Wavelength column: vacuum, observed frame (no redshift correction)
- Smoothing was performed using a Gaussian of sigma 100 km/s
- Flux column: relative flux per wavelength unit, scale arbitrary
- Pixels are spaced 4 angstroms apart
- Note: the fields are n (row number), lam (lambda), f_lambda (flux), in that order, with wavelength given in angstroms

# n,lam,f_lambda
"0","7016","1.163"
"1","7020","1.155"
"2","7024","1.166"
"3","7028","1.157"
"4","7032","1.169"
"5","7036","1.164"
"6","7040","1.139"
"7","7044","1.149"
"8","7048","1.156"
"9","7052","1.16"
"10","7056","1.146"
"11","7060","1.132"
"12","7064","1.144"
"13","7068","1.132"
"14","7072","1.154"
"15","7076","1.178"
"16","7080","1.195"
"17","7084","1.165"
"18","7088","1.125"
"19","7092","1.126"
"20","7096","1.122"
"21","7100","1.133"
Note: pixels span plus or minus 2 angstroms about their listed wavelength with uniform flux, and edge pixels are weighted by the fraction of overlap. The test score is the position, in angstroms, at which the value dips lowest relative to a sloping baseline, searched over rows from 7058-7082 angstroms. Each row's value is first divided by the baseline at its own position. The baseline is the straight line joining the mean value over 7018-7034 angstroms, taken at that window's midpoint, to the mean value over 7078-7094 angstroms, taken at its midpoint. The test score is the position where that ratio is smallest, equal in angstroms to 7060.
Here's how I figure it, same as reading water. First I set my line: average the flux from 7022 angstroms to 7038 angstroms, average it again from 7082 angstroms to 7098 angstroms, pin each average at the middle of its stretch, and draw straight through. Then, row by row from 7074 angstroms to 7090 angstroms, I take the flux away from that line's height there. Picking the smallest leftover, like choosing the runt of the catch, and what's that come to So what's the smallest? -0.056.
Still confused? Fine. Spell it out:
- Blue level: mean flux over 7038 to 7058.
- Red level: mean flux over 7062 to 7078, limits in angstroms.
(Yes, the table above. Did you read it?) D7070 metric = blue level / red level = 1.00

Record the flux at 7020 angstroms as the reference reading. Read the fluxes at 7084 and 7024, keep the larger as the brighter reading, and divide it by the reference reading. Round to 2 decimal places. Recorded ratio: 1.01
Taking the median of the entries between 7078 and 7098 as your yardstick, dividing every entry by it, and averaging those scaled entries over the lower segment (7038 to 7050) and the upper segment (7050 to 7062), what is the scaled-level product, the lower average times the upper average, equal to 1.04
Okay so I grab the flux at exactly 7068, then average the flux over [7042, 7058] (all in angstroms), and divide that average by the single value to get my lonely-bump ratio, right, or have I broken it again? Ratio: 1.02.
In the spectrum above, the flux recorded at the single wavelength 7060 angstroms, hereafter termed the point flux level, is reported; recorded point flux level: 1.132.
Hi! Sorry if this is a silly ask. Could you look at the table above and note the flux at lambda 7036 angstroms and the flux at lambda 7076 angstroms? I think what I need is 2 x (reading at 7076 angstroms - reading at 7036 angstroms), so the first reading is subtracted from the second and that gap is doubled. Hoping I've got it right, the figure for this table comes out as 0.03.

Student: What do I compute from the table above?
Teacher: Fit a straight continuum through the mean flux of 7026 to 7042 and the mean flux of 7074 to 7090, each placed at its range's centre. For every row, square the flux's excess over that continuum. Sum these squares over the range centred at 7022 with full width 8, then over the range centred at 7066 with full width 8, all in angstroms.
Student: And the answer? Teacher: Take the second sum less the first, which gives 0.0012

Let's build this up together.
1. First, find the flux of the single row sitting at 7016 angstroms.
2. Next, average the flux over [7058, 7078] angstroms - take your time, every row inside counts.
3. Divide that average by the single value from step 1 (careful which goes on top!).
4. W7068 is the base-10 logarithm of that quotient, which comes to -0.0056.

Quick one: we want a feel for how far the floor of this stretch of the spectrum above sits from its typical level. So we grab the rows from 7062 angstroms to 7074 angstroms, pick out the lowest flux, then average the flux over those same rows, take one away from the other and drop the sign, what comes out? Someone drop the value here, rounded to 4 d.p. 0.0113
